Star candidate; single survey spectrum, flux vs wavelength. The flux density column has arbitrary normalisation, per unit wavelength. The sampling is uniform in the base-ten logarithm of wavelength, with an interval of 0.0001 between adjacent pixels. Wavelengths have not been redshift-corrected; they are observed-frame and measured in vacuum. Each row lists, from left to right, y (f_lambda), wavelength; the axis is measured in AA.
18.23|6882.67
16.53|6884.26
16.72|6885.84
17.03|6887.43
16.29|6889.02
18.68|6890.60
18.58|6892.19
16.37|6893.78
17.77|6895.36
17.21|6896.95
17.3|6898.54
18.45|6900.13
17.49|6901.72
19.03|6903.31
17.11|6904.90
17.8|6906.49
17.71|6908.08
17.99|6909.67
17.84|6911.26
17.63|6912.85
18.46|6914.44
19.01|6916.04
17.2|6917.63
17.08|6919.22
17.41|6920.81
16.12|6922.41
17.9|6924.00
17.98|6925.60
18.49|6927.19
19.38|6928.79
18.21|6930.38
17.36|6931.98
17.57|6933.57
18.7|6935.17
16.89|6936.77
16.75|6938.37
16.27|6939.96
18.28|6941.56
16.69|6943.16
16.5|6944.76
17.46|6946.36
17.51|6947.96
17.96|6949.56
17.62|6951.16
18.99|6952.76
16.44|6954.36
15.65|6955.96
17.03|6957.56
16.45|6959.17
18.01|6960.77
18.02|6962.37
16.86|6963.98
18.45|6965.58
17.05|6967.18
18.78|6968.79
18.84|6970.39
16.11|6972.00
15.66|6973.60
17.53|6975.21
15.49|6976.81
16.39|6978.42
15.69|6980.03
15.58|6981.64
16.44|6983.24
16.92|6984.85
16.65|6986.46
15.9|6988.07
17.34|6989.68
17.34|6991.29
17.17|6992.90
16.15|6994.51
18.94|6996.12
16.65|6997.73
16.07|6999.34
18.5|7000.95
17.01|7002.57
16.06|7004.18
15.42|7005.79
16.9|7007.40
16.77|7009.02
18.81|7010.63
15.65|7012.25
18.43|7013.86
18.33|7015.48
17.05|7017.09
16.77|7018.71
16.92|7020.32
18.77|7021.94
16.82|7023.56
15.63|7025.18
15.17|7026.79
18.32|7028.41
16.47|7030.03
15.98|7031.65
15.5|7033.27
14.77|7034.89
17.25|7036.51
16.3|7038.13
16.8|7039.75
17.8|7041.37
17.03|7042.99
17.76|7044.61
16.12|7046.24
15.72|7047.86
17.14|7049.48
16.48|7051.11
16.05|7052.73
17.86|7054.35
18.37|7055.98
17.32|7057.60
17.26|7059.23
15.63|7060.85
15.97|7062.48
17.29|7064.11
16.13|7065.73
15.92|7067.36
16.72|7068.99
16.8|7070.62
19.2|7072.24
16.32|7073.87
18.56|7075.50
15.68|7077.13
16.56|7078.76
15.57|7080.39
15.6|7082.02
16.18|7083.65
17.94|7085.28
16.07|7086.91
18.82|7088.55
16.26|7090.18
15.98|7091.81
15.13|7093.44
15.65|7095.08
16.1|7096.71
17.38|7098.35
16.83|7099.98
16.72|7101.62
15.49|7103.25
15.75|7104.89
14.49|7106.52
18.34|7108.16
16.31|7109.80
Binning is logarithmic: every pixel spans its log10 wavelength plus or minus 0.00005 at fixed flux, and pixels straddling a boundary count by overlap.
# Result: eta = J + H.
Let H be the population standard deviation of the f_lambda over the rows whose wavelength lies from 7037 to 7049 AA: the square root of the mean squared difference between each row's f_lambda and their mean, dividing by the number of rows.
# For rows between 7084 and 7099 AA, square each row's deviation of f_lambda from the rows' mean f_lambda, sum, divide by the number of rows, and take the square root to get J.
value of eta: 1.87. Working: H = 0.74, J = 1.13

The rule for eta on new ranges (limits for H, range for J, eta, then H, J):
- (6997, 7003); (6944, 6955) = 1.71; 0.90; 0.81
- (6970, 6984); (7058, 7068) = 1.71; 1.05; 0.66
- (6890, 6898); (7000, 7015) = 2.06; 0.87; 1.19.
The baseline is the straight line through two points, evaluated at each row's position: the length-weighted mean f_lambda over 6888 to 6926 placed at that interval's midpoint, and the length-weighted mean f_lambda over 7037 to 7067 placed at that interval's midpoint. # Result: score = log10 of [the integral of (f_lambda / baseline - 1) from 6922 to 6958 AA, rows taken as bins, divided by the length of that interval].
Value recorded -3.78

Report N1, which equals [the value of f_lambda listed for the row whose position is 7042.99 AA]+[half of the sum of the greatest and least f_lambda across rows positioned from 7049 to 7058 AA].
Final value 34.2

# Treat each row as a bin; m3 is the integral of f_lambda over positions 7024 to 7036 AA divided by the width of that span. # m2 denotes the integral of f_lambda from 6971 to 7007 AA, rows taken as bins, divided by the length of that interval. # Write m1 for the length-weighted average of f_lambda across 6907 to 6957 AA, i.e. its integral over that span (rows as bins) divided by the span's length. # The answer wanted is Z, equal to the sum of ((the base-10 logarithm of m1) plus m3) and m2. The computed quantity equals 33.9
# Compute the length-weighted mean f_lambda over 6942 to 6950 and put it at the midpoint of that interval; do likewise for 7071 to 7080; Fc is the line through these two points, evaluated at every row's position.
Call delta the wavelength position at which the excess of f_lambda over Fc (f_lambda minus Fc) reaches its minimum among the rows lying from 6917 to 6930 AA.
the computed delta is 6922.41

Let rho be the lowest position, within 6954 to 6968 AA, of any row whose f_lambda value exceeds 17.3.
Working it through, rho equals 6960.77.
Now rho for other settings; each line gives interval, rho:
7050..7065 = 7054.35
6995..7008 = 6996.12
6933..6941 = 6933.57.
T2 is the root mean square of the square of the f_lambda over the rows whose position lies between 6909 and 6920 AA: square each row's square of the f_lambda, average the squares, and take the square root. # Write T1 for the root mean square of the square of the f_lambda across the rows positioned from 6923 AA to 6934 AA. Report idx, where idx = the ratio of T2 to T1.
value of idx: 0.97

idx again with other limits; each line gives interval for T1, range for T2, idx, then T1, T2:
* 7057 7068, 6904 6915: 1.16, 274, 317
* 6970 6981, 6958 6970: 1.13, 277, 314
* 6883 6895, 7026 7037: 0.90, 298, 267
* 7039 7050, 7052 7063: 1.01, 287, 289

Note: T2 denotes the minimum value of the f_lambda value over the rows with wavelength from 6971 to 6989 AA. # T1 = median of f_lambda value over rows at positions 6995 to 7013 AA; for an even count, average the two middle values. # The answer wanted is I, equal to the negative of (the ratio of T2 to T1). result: -0.924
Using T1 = 16.8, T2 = 15.49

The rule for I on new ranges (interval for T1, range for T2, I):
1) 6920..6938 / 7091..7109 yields -0.809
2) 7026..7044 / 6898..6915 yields -1.039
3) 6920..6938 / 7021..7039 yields -0.825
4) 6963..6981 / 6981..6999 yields -0.924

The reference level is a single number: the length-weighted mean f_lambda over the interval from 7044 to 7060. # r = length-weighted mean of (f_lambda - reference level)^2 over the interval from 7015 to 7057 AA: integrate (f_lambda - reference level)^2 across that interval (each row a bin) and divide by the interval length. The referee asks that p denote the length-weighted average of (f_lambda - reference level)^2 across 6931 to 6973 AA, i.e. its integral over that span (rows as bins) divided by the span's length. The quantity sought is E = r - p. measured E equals 0.08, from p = 1.00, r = 1.1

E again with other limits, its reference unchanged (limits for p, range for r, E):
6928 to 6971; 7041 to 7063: -0.43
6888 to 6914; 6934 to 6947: -0.35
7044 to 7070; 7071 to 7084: 1.03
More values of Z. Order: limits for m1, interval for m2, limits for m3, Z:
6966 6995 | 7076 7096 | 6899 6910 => 35.5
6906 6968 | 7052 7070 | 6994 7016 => 35.1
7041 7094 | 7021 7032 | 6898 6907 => 35.9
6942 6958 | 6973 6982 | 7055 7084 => 34.1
